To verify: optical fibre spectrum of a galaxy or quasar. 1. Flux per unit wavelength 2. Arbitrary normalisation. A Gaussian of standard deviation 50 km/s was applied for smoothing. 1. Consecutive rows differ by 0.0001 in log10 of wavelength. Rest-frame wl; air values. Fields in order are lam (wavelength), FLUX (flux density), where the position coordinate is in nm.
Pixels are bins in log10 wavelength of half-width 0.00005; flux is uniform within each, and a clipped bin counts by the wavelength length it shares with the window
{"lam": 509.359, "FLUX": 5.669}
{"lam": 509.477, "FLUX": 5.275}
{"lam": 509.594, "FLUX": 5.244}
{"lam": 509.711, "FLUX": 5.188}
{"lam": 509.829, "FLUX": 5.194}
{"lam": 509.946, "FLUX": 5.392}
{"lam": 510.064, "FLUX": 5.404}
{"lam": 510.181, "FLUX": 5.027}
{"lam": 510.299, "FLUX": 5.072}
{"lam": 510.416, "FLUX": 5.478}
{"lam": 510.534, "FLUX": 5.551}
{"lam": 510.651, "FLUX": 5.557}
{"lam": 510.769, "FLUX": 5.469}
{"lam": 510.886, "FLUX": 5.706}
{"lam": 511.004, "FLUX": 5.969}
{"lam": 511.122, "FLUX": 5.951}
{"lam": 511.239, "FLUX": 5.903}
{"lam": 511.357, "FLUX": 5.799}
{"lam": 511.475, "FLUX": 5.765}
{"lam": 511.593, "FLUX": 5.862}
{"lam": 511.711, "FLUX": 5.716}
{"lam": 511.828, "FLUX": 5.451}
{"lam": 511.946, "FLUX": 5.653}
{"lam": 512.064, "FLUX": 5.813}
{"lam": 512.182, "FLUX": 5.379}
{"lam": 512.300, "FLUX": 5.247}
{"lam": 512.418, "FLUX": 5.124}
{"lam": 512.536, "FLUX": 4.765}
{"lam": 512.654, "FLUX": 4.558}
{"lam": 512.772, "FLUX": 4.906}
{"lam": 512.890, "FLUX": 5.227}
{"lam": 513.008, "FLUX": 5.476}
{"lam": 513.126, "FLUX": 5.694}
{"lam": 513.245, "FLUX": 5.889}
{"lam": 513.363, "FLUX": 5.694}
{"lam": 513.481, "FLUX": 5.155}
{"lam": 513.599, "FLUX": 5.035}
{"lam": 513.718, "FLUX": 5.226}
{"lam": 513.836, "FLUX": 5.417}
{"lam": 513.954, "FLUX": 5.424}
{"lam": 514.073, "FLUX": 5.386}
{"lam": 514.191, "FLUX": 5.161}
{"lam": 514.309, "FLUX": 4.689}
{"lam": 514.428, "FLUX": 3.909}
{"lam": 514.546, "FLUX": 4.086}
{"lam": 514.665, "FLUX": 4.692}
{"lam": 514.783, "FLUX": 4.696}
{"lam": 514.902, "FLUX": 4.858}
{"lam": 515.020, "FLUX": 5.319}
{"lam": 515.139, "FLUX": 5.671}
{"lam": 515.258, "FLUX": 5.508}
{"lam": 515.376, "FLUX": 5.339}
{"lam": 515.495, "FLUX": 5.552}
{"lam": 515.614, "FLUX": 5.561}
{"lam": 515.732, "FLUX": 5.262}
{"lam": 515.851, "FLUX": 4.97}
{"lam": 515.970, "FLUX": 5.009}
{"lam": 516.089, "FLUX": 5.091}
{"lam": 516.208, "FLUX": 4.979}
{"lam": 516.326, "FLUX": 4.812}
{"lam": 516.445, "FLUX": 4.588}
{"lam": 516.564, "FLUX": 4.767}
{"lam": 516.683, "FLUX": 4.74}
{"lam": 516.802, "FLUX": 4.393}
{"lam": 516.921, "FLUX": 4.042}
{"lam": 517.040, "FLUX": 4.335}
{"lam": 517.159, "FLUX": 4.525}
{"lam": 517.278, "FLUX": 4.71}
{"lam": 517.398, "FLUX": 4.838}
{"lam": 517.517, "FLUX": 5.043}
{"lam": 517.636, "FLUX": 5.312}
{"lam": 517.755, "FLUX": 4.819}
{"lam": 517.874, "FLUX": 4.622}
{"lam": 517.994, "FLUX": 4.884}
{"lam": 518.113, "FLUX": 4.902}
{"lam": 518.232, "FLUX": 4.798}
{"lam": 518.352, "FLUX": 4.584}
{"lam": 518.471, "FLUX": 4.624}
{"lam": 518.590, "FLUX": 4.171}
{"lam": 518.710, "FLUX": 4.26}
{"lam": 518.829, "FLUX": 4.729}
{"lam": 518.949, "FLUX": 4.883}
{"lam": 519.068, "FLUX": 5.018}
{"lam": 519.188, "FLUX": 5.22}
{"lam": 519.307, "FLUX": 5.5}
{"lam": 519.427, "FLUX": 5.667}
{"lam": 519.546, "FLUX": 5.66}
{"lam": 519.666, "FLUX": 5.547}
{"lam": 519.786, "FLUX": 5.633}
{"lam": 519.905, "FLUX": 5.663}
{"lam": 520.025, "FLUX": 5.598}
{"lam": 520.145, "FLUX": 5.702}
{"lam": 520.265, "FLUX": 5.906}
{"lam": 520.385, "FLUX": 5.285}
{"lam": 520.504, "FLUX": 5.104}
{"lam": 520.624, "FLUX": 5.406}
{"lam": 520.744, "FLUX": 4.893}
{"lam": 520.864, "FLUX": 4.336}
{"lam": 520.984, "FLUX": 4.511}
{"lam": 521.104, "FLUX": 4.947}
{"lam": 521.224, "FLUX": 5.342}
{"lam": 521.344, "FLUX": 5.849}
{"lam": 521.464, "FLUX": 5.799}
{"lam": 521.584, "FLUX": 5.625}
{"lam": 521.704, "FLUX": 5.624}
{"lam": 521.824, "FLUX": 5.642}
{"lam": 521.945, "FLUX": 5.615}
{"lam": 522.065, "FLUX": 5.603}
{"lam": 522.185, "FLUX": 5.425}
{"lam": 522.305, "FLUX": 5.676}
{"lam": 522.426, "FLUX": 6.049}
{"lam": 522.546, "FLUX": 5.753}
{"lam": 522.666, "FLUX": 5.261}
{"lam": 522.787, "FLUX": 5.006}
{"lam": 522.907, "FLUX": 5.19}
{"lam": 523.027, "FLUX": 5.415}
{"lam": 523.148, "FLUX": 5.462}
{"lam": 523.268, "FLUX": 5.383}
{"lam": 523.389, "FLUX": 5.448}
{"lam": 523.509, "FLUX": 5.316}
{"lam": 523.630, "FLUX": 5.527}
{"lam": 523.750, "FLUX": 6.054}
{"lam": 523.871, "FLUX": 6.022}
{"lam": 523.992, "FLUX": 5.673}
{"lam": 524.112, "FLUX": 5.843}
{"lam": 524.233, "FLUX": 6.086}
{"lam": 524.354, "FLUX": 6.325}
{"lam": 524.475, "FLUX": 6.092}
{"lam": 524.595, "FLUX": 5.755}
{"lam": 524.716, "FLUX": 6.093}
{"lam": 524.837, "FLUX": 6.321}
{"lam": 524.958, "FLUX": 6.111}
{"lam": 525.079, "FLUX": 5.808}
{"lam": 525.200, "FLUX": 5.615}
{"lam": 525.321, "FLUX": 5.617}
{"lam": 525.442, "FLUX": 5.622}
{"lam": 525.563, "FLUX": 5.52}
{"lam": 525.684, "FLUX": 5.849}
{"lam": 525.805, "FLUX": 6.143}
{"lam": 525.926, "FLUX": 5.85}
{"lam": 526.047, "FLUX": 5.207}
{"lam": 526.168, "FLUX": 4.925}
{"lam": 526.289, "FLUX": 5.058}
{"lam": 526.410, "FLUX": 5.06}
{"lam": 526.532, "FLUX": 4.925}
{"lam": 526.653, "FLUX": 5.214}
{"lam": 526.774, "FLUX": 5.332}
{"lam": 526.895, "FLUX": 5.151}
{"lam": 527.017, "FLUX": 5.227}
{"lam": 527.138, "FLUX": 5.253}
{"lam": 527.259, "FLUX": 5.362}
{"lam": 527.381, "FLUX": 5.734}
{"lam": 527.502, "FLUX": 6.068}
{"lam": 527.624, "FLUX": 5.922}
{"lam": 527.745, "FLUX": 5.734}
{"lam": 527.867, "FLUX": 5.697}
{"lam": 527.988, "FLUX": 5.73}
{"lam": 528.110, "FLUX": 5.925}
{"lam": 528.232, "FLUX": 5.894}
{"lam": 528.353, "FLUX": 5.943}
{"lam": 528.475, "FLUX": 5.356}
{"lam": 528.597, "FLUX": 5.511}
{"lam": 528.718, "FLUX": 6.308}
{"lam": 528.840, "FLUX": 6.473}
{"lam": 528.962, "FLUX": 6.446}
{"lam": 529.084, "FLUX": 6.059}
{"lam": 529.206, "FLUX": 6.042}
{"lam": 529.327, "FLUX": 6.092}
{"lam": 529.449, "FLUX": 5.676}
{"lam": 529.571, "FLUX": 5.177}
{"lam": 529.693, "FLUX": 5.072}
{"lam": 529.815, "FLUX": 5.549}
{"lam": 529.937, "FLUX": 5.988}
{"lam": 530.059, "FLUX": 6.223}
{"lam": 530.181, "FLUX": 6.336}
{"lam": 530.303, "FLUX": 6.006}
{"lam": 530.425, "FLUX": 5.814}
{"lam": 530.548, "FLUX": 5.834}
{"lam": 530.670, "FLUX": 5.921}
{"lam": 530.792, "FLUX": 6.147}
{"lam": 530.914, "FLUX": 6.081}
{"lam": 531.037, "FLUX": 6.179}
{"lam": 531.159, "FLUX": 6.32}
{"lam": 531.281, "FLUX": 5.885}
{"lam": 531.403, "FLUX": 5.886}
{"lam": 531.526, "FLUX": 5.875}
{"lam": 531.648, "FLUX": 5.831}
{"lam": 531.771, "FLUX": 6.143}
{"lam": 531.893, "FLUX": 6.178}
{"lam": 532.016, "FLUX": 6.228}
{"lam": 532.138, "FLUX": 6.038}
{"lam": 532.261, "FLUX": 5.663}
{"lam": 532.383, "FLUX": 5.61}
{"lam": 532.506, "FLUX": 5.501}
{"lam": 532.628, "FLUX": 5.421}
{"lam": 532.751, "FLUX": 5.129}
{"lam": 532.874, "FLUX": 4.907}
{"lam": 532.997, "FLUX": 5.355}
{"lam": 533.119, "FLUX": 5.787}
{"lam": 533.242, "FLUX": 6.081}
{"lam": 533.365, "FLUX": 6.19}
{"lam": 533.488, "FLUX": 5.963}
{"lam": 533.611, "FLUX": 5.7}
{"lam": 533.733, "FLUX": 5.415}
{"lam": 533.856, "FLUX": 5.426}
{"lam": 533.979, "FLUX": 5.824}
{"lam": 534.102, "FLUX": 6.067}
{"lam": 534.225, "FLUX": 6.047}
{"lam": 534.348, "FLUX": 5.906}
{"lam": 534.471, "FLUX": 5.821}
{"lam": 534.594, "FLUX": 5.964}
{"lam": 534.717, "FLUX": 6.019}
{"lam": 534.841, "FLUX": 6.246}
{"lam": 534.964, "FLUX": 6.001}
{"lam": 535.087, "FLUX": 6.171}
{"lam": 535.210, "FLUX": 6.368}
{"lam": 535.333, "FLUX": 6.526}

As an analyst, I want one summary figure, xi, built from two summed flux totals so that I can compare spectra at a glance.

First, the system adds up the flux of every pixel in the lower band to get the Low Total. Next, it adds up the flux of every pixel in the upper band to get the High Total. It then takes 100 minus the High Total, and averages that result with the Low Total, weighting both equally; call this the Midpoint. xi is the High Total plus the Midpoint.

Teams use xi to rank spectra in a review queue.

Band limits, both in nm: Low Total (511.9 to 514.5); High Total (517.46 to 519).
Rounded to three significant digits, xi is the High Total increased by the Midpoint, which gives 138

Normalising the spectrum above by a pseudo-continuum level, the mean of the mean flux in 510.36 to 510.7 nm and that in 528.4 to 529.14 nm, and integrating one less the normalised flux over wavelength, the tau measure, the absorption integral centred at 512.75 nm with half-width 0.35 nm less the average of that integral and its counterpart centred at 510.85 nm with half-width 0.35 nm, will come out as 0.04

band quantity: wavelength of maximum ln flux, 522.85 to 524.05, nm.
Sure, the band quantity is 523.750 nm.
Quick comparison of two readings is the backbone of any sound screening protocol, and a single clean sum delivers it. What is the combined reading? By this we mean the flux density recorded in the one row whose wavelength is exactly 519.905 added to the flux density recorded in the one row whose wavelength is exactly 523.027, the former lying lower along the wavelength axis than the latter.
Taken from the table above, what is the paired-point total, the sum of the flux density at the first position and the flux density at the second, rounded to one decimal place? 11.1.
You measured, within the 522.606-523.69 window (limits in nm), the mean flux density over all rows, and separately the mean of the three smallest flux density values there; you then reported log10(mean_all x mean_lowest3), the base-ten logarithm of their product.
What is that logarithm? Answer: 1.44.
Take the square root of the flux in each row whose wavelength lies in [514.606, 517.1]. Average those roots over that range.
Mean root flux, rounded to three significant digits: 2.23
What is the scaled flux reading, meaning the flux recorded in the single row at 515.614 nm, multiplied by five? 28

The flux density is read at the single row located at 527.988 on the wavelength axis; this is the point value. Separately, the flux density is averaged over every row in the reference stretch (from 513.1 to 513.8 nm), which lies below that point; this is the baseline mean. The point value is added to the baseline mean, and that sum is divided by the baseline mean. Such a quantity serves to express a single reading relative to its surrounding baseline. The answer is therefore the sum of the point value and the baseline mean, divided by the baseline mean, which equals 2.05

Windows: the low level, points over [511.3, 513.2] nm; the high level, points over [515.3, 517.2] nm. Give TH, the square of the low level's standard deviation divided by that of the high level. 0.9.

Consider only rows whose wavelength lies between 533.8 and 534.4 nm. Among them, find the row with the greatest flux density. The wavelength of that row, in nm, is 534.102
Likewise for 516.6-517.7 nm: 517.636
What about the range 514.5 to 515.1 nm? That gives 515.020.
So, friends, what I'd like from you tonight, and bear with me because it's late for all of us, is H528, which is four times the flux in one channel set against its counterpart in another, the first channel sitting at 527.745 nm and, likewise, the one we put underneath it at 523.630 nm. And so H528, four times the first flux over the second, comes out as 4.15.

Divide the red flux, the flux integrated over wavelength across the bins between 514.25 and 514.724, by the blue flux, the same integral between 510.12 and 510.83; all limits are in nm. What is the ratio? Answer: 0.54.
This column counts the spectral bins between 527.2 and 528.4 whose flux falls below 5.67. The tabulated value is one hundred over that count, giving 100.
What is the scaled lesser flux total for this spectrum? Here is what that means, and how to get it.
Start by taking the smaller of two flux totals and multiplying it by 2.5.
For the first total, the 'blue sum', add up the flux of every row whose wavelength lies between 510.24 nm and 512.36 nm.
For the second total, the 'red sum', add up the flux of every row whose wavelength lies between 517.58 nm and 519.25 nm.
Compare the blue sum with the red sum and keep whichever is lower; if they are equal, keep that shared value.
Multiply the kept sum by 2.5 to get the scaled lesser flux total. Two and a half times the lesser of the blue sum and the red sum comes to 167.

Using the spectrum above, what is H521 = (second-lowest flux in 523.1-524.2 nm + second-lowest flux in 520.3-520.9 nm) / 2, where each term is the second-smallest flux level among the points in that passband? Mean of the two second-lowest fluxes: 5.14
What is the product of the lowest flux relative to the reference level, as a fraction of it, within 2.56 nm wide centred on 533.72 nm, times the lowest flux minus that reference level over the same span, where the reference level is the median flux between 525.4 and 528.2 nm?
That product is -0.5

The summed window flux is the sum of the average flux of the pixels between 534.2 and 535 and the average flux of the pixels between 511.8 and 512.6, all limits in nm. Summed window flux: 11.3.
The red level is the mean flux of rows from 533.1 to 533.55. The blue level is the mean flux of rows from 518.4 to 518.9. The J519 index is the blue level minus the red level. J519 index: -1.6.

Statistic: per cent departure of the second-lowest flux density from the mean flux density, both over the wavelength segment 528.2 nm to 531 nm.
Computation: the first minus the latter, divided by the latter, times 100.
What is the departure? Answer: -12.4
